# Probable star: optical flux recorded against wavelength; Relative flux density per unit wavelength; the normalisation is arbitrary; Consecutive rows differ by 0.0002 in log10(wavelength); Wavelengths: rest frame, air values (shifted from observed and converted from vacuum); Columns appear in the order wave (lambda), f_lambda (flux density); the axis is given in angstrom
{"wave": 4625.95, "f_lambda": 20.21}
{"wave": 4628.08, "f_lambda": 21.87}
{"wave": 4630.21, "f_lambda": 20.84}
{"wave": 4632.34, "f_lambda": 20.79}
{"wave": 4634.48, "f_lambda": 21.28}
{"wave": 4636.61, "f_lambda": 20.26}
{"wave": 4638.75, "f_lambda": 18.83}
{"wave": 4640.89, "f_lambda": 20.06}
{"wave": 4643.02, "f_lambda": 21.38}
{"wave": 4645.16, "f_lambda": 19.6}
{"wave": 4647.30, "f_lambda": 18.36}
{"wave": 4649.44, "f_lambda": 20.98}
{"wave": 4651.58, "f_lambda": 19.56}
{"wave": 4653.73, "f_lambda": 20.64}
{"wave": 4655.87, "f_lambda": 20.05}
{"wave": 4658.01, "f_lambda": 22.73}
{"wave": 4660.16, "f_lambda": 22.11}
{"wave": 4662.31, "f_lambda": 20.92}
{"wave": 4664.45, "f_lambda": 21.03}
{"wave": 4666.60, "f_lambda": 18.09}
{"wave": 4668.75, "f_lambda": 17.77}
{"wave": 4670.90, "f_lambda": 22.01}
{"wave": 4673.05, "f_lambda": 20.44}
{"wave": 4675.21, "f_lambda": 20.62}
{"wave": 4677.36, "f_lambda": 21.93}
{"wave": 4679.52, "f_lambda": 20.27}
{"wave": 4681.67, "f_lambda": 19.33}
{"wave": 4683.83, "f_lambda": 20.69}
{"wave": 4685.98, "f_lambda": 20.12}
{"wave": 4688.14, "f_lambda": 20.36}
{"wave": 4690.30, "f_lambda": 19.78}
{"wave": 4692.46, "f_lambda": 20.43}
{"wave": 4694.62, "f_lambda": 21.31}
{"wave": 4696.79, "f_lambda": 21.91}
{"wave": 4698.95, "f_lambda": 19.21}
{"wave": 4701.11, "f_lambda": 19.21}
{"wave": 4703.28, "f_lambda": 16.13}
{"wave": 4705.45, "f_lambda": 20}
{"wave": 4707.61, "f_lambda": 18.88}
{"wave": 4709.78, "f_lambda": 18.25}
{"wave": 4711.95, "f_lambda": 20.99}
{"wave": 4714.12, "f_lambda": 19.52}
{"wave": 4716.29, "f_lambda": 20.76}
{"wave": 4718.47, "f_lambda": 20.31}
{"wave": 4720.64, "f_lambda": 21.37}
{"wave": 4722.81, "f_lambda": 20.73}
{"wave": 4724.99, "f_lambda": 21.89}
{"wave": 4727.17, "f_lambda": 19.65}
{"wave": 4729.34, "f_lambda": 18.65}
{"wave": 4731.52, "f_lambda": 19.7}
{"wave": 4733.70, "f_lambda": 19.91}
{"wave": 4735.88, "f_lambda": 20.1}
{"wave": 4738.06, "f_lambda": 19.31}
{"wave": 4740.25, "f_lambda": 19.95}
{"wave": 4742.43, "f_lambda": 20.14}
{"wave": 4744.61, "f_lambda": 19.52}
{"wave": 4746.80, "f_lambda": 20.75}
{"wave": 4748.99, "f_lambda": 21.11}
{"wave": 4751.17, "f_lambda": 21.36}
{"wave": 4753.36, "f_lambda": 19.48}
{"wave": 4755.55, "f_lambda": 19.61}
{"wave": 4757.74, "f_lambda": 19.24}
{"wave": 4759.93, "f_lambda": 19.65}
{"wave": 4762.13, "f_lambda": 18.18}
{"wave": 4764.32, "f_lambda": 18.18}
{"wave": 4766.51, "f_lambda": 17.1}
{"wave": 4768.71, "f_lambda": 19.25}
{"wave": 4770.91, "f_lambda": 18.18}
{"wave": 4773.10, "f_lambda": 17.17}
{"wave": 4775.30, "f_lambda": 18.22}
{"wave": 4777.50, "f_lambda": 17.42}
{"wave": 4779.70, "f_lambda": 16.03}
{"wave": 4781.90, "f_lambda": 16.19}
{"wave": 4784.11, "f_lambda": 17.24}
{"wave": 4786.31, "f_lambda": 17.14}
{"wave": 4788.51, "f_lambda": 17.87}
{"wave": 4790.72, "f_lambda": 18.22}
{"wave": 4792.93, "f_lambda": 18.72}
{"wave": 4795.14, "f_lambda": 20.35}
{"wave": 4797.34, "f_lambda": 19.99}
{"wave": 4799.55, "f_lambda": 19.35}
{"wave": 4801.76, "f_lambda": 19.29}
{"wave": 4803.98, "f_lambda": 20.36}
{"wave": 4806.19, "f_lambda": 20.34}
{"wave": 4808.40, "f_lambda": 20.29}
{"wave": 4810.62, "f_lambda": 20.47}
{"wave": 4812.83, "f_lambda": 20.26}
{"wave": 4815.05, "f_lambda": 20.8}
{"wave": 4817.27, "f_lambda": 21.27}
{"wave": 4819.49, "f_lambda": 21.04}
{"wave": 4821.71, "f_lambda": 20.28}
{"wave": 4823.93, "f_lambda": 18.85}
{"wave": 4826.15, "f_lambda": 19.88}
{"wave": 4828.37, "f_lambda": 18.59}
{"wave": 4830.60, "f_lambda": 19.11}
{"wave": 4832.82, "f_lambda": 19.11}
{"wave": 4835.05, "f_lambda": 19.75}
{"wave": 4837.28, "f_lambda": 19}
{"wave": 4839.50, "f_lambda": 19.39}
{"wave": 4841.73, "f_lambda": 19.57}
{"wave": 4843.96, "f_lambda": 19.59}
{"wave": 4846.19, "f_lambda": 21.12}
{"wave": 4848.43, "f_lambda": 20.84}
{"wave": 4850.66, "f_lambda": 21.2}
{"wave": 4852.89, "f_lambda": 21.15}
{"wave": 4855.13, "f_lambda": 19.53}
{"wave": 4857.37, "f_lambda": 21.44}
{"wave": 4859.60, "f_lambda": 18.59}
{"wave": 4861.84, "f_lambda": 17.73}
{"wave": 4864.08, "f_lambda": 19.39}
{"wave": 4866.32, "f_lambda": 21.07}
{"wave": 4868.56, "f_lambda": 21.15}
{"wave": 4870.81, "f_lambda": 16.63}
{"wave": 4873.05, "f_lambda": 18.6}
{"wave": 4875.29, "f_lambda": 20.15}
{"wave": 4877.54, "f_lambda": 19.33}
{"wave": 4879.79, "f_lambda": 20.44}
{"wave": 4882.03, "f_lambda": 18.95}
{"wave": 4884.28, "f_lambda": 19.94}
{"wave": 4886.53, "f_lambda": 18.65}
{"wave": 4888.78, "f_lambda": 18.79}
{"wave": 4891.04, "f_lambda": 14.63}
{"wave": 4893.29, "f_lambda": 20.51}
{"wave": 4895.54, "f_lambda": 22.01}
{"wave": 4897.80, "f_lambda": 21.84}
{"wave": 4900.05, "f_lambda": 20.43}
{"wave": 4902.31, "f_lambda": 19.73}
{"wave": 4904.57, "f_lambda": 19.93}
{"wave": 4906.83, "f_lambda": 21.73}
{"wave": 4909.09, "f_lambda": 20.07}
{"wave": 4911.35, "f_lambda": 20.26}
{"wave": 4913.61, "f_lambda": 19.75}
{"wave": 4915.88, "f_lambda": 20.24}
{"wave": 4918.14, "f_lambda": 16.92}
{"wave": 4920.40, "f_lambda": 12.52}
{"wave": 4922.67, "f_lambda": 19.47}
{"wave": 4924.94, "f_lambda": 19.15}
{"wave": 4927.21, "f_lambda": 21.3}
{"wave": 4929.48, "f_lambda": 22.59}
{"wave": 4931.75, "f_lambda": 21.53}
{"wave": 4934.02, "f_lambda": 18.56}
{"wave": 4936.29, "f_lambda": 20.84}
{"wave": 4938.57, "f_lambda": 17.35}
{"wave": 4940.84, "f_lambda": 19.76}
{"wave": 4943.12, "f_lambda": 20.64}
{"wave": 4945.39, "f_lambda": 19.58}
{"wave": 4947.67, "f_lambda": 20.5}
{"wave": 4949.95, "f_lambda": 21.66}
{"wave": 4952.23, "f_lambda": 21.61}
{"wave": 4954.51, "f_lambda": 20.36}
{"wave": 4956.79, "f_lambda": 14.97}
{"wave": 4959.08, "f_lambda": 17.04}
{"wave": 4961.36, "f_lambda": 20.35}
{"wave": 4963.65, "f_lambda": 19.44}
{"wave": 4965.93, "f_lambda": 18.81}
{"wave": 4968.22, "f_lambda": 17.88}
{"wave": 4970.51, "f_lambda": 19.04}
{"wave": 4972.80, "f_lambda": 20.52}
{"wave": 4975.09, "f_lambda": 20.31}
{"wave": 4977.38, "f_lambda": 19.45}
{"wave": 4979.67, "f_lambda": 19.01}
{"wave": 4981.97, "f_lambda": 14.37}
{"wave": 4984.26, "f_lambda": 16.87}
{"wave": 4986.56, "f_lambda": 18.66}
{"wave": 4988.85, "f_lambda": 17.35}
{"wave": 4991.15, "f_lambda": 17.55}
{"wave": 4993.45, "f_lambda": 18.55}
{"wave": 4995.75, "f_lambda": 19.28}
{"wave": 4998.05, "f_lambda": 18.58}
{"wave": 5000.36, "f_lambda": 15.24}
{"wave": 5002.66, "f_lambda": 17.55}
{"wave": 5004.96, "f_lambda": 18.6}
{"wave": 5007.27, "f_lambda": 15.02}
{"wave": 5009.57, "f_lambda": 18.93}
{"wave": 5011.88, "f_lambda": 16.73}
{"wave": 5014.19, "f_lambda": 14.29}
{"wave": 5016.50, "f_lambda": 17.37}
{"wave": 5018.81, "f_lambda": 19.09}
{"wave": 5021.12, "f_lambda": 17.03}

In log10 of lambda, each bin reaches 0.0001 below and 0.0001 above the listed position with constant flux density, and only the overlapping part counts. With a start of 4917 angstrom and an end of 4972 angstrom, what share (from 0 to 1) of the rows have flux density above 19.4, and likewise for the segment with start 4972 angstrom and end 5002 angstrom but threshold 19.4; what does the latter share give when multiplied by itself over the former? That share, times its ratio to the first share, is 0.1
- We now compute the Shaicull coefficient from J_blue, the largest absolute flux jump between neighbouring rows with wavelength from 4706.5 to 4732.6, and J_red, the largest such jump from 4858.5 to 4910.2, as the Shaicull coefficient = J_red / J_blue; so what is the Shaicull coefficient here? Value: 2.1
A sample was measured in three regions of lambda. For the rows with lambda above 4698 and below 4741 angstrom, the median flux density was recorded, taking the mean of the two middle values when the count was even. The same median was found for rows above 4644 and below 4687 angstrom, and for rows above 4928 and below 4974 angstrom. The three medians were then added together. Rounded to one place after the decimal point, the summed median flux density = 60.4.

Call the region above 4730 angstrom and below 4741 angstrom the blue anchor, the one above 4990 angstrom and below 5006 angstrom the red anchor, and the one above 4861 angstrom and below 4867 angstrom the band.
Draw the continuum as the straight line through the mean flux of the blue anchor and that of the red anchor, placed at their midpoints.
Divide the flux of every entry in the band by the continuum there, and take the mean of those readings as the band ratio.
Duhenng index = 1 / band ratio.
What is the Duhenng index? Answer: 0.97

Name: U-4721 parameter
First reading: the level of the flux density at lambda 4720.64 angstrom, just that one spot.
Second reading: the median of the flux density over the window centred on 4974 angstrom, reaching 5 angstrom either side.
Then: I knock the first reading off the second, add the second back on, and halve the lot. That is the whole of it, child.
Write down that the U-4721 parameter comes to 9.2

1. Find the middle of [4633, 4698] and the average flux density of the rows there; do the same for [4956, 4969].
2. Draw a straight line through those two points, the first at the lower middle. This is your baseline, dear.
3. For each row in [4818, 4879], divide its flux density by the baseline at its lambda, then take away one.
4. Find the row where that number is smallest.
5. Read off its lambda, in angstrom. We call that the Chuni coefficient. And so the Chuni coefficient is 4870.81 angstrom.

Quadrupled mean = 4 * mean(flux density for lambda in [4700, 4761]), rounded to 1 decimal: 79.5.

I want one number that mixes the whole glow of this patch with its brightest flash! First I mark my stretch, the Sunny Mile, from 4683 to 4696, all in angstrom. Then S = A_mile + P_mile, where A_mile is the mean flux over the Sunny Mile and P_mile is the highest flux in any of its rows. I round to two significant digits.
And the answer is 42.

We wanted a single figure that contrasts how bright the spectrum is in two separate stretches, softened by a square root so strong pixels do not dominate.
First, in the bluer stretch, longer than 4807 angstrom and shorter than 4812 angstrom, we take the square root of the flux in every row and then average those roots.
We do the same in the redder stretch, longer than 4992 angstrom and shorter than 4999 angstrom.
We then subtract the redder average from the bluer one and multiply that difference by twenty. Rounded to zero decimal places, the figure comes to 4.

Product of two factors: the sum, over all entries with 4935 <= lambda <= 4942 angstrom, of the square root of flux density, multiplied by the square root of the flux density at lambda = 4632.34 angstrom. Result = 60.1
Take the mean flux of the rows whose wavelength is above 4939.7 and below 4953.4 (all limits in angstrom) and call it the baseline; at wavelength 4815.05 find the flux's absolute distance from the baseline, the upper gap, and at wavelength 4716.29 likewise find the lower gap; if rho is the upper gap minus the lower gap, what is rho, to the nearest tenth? 0.0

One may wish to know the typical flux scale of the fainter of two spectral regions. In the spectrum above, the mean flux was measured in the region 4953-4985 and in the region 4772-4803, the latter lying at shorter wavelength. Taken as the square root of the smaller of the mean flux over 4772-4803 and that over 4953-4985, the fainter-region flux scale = 4.25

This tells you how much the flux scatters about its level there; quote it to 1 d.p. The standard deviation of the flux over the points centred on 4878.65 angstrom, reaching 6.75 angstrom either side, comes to 0.7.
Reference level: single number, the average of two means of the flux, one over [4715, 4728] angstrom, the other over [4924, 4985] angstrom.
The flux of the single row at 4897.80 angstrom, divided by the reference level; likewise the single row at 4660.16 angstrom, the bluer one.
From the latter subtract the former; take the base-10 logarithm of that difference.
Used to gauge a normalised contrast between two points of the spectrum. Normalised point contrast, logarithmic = -1.9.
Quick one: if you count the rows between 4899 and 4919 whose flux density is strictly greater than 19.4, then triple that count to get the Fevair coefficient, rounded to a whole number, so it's 24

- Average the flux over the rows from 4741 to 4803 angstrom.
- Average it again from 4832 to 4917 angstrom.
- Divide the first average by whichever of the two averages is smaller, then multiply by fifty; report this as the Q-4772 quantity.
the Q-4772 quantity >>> 50.0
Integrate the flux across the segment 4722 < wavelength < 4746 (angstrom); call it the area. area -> 479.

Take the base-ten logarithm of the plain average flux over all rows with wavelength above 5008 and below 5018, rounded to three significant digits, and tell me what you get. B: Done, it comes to 1.23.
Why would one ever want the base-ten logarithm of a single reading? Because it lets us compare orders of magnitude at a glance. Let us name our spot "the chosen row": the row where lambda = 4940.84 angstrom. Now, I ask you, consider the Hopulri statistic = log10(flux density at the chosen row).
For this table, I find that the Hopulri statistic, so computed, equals 1.30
